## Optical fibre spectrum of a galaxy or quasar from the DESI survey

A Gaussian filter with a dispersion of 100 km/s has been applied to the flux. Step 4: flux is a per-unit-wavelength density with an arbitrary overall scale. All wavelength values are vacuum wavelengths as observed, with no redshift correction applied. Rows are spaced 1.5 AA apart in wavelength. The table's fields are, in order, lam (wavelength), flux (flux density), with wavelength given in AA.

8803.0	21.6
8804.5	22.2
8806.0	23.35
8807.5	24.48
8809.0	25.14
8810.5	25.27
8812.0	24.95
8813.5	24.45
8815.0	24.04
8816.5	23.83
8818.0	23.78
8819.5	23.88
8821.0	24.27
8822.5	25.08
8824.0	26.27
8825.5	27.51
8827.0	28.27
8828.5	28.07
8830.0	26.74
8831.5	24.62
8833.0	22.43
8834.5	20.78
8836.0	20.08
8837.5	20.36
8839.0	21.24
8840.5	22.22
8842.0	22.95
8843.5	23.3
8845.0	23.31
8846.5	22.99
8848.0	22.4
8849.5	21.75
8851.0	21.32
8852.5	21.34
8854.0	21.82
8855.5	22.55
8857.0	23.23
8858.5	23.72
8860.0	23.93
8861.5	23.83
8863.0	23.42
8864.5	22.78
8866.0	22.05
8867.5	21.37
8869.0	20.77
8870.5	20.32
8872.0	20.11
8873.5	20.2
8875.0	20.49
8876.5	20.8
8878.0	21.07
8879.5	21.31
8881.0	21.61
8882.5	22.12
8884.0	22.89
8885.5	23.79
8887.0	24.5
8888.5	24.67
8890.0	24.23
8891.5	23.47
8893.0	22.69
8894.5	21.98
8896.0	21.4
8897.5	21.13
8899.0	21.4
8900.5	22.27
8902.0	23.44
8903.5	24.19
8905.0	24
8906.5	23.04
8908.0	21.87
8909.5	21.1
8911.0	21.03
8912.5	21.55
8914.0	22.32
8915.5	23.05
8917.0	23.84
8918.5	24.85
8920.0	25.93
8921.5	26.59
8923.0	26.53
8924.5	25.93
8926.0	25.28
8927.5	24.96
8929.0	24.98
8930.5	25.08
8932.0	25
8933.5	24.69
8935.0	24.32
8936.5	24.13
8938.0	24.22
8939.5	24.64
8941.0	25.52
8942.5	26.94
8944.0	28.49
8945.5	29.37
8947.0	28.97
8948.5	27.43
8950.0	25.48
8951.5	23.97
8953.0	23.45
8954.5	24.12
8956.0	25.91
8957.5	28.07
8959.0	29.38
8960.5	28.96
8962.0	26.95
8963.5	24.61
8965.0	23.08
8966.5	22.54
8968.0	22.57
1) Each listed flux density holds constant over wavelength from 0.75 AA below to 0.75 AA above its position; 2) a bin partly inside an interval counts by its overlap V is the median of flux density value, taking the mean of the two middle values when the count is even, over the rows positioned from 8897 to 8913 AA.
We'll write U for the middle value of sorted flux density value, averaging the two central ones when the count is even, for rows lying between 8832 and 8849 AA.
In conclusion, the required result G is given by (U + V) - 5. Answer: 39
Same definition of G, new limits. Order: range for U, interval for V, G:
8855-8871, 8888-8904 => 40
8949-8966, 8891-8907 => 43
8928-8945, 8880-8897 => 43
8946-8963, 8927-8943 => 47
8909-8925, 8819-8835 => 44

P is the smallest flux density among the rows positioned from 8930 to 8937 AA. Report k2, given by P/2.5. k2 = 9.7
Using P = 24.13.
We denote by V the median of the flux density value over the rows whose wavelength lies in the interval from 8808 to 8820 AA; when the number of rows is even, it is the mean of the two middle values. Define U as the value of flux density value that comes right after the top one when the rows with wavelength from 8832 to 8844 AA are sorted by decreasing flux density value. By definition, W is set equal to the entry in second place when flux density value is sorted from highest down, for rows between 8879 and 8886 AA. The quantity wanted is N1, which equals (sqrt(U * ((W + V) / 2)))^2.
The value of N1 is 541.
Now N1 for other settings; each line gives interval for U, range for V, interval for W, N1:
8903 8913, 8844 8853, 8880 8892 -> 559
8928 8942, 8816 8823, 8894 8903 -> 579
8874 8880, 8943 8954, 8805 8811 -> 554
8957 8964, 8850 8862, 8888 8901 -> 682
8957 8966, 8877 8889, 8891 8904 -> 666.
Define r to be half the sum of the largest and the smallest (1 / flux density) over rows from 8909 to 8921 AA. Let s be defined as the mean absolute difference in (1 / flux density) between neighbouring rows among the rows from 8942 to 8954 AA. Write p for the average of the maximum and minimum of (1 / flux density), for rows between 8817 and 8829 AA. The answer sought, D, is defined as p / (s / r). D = 1.0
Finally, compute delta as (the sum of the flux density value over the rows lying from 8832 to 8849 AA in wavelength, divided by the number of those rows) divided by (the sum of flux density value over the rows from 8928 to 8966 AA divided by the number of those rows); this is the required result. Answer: 0.85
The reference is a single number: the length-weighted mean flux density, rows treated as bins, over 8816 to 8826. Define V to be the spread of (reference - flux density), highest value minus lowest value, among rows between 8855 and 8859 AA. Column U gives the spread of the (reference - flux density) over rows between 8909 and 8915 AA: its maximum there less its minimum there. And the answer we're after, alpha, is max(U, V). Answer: 1.3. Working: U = 1.3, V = 1.2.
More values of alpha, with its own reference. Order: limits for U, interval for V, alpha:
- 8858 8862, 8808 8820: 1.5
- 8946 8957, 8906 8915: 5.5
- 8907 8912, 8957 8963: 2.4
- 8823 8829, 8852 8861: 2.6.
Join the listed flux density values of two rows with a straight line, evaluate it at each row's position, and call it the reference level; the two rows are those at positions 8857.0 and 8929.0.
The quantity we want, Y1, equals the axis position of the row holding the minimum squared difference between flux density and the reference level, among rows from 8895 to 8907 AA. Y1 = 8903.5 AA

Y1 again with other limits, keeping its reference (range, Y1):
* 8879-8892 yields 8885.5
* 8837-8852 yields 8846.5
